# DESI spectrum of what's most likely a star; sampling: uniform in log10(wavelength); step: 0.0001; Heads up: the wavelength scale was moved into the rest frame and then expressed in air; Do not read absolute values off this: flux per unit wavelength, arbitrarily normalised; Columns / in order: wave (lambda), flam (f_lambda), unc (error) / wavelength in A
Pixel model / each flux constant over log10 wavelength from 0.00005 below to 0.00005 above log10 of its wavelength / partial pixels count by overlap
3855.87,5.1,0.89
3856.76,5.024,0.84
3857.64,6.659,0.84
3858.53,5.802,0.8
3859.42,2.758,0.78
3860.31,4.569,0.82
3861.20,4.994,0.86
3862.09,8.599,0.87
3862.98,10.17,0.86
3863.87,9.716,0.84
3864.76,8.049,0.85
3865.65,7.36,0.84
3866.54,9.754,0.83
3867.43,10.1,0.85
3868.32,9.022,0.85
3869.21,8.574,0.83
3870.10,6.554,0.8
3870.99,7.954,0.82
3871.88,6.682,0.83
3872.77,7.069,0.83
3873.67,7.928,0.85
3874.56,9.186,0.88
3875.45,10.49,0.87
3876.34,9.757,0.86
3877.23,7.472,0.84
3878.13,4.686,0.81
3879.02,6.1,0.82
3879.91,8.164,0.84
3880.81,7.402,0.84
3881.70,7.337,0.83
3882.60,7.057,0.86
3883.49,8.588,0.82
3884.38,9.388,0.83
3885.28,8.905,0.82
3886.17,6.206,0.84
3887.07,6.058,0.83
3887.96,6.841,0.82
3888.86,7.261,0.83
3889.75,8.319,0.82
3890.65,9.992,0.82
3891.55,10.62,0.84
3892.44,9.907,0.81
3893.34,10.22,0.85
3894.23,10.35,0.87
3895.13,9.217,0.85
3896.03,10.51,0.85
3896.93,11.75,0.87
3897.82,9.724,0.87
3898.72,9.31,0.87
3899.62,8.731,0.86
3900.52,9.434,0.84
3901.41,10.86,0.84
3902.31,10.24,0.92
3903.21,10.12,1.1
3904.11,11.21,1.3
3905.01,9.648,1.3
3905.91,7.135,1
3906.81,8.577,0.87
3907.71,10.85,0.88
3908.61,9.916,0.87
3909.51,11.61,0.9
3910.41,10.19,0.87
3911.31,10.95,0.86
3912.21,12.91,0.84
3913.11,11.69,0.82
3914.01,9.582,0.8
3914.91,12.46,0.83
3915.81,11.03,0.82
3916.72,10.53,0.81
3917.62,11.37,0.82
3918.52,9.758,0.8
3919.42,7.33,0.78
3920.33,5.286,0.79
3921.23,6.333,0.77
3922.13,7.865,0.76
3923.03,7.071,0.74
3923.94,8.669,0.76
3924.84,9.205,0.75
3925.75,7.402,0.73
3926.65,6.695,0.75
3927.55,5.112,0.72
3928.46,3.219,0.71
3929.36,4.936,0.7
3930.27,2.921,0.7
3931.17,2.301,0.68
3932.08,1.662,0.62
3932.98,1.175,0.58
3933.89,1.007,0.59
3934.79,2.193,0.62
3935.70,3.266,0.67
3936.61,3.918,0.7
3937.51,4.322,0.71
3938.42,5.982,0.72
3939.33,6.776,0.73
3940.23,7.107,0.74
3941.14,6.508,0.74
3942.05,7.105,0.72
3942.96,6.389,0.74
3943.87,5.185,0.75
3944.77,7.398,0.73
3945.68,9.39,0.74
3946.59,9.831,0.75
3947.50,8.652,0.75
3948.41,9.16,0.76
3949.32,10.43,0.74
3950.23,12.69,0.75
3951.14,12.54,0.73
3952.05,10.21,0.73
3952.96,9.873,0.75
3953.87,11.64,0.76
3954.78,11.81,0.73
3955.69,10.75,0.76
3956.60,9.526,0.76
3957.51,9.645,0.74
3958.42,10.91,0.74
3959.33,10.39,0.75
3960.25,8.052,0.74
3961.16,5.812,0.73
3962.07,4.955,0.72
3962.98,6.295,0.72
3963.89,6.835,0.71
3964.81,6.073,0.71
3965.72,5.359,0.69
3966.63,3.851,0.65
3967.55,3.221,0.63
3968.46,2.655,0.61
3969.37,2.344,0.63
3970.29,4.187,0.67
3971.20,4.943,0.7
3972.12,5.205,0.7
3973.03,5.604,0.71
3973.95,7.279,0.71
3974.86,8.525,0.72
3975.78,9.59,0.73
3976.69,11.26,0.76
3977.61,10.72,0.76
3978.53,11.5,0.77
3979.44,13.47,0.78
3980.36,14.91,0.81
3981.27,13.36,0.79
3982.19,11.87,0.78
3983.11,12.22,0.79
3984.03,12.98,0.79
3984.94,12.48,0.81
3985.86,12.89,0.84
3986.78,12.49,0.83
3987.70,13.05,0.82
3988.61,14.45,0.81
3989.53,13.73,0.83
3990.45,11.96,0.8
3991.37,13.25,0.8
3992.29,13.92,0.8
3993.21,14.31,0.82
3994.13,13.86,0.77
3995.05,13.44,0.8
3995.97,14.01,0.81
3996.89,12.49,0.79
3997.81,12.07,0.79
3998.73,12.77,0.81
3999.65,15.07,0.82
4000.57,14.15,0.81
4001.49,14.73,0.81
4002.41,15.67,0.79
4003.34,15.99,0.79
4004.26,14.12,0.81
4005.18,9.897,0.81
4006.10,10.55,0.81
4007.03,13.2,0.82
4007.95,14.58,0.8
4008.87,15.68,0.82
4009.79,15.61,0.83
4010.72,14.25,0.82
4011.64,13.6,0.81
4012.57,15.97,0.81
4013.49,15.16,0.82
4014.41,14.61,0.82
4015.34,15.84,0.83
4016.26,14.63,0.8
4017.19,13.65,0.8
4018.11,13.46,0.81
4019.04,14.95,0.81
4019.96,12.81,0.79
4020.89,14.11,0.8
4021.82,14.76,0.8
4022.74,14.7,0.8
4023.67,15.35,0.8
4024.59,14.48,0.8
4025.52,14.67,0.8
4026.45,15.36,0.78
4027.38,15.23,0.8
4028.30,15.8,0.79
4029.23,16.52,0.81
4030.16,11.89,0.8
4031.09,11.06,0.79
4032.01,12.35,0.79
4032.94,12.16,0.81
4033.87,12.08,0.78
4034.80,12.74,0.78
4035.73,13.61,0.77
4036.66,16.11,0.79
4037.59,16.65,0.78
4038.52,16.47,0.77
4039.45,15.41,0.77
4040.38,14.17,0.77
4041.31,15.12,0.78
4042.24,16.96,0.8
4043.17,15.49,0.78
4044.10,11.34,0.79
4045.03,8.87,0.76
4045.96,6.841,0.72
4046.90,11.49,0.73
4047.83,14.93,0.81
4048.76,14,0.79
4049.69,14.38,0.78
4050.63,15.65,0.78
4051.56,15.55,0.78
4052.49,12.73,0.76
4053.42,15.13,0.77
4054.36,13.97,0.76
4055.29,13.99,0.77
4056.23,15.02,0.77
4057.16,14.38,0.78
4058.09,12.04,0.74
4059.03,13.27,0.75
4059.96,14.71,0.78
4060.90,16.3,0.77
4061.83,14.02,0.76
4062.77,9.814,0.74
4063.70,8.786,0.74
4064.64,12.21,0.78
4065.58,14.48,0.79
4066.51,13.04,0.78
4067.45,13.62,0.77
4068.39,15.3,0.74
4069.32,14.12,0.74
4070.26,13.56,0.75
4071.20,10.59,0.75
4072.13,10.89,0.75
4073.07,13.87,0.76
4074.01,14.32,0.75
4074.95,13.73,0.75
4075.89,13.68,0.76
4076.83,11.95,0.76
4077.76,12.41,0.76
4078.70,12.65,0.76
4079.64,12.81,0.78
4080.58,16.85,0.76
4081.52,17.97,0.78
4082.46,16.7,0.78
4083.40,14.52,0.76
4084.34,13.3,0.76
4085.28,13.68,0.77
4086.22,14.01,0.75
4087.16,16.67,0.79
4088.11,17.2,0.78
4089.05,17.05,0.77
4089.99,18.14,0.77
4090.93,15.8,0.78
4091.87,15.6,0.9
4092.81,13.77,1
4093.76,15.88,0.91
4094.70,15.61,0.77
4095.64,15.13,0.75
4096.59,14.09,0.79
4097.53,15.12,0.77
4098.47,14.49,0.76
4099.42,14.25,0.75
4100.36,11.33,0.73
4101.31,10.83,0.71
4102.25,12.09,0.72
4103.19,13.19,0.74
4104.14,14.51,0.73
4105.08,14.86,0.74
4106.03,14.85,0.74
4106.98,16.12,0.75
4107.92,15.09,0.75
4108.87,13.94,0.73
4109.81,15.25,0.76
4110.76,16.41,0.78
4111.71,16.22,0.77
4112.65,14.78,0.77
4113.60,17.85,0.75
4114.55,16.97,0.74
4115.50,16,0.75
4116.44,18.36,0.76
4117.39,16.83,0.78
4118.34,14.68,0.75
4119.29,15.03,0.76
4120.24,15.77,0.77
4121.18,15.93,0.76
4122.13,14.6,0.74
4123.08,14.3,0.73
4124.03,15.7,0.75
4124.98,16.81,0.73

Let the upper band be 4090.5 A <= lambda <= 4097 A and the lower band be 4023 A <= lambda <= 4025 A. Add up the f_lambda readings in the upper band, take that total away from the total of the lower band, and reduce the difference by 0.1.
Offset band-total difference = -76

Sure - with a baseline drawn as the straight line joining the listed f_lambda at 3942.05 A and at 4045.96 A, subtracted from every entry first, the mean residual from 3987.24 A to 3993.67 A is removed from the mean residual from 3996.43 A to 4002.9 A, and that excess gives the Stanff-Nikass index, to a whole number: 0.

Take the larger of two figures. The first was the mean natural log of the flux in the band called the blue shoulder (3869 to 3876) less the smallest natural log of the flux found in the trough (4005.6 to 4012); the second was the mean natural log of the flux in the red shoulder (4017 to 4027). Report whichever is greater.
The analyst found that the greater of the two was 2.67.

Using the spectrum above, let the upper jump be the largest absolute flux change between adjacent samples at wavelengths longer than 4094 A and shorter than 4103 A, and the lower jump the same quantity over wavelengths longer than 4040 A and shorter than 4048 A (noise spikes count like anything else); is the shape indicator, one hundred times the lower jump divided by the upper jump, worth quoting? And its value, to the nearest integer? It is 159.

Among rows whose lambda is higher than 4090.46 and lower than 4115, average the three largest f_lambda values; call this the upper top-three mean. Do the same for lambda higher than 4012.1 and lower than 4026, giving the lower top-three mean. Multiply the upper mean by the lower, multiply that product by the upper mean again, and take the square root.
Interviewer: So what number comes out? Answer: 67.7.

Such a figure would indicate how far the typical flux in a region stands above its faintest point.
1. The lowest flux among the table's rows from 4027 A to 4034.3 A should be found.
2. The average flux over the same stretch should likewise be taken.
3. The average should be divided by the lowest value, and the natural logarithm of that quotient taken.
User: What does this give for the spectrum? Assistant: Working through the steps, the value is 0.19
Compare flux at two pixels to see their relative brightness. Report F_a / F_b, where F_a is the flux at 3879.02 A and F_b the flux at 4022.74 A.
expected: 0.4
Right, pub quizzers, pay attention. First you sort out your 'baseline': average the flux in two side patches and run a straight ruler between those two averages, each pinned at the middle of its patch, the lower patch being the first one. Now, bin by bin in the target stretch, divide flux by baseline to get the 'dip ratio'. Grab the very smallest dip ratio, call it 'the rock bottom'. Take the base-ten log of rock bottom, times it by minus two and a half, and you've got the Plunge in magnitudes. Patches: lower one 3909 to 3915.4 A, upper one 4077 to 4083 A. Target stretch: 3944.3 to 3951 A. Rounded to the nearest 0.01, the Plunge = 0.53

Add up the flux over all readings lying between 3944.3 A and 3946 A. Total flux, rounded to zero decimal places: 17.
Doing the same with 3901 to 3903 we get 21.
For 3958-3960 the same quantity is 21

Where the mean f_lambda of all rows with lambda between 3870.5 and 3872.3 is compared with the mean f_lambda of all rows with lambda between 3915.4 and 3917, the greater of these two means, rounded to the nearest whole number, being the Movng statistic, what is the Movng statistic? 11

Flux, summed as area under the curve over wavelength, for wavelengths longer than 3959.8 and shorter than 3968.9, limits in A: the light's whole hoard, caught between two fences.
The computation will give 48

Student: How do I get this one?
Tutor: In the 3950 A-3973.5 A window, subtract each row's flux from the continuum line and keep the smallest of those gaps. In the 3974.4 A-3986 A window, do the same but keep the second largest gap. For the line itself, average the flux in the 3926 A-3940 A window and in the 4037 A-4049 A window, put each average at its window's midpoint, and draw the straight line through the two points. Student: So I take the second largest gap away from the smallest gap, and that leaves -5.4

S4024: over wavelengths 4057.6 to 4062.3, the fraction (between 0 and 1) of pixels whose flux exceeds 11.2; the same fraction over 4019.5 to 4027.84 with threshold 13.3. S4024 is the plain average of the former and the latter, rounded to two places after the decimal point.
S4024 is 0.94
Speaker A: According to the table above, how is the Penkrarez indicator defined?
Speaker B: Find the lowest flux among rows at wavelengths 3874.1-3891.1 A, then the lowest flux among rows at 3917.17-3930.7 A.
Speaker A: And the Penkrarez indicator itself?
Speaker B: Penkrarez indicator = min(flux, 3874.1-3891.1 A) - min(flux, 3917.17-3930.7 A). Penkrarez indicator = 2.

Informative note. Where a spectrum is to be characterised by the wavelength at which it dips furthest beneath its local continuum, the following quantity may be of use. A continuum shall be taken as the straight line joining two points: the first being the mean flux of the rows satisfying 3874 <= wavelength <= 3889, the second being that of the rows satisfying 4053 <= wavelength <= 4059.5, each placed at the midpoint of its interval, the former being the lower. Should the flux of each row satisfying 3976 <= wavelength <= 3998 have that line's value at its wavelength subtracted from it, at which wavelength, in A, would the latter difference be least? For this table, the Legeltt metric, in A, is 3977.61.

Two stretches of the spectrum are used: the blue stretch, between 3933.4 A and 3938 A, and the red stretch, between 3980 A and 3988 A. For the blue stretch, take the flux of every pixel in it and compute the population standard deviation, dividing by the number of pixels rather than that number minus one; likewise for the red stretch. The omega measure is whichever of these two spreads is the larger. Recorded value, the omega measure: 1.21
